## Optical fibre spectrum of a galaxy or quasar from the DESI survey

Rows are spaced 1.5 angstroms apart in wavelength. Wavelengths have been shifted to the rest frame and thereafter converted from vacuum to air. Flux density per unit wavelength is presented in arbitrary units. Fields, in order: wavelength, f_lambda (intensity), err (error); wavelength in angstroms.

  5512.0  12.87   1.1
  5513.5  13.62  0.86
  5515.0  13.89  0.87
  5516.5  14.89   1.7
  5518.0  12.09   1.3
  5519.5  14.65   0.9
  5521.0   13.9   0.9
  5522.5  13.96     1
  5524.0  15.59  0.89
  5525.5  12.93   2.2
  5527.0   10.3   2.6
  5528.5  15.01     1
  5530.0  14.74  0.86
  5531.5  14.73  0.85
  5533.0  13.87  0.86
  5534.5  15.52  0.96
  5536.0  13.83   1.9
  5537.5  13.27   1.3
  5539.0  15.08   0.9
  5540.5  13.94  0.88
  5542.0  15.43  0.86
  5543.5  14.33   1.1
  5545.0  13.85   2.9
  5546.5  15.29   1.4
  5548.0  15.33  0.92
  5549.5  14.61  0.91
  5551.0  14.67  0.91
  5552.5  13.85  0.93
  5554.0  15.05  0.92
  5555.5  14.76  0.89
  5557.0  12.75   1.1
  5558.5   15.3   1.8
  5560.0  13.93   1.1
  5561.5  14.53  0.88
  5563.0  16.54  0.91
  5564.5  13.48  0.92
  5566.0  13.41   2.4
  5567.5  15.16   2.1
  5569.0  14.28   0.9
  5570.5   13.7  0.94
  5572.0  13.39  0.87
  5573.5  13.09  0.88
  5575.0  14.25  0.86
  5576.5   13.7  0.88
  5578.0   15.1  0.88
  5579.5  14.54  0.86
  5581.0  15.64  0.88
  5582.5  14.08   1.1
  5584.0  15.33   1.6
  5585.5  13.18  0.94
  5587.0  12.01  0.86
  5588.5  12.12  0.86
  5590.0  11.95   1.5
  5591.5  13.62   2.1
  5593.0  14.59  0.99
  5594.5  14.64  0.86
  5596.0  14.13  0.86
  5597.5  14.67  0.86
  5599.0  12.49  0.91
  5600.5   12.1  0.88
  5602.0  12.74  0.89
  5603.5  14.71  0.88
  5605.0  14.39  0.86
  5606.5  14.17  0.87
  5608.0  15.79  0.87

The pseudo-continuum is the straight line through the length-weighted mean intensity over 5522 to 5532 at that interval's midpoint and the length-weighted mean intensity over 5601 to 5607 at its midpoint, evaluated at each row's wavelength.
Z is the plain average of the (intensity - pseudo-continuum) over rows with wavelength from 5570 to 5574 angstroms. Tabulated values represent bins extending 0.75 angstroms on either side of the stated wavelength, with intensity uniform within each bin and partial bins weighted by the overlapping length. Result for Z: -0.5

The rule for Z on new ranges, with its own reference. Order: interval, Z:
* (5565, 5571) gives 0.2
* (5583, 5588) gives -0.4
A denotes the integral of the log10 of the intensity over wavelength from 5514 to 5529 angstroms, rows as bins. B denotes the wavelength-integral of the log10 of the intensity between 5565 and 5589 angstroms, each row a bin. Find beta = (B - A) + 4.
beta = 14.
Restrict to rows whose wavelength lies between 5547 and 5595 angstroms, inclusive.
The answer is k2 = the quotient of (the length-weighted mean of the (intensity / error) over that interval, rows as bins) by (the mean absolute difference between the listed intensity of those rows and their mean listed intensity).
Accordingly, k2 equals 16.1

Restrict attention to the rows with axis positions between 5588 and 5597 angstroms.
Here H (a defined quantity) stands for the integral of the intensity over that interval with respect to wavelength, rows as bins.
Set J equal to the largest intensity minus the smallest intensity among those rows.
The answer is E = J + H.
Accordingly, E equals 125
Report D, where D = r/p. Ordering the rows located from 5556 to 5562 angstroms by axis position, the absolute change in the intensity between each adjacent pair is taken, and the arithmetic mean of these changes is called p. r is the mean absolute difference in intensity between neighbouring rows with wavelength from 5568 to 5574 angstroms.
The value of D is 0.3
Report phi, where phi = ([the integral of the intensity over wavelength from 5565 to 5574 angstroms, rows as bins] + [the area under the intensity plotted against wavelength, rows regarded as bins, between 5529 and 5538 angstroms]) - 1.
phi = 253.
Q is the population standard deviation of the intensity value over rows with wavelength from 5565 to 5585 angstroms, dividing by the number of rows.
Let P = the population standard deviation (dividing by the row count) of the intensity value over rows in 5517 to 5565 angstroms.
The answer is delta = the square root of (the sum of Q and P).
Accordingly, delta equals 1.399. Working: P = 1.16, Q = 0.79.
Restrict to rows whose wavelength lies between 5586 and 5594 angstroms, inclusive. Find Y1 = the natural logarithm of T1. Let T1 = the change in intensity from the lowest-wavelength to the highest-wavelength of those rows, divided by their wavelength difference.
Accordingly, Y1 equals -0.8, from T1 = 0.43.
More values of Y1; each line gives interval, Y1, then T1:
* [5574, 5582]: -1.5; 0.23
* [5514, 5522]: -6.4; 0.00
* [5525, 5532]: -1.2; 0.30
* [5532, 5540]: -1.6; 0.20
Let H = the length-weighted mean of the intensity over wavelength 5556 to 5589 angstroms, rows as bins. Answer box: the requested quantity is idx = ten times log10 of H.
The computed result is 11.49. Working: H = 14.1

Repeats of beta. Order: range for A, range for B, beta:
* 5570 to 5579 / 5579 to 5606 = 24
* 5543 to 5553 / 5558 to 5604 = 45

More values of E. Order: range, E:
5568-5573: 70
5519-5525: 88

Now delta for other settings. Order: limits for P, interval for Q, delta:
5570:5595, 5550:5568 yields 1.440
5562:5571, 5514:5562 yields 1.486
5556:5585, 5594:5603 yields 1.417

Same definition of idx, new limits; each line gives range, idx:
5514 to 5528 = 11.34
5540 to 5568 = 11.62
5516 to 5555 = 11.54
